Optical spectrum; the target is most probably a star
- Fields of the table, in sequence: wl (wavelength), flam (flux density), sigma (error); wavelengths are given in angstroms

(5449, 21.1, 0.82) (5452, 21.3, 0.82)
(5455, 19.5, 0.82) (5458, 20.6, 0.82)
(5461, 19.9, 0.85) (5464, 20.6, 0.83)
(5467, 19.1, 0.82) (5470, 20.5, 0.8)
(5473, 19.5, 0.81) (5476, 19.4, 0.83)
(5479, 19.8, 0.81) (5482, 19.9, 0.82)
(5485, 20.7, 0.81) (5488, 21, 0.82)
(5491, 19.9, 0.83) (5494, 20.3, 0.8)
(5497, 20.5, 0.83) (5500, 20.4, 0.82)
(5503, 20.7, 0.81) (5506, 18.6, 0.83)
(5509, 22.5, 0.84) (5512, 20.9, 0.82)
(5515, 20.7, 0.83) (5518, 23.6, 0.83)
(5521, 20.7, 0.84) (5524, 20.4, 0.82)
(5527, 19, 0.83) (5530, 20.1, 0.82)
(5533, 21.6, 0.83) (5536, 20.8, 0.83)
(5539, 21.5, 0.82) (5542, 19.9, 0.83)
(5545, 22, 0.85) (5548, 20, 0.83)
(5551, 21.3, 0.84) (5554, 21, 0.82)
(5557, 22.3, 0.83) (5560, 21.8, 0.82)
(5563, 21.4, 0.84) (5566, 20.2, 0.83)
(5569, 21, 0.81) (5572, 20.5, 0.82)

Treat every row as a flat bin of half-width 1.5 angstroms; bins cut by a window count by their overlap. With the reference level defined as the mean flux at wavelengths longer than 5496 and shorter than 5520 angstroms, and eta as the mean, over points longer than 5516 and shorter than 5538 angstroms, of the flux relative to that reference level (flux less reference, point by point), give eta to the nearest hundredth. -0.10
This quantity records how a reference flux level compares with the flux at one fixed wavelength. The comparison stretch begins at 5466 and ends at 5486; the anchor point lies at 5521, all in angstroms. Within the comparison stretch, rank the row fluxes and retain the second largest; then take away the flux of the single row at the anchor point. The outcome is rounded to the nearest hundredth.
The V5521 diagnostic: -0.20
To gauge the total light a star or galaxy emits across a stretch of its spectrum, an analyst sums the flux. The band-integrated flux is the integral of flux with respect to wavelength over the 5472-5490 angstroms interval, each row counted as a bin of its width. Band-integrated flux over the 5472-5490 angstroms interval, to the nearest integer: 361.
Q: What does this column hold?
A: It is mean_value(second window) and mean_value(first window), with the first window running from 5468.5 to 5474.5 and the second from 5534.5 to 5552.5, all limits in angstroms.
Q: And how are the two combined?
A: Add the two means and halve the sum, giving 20.5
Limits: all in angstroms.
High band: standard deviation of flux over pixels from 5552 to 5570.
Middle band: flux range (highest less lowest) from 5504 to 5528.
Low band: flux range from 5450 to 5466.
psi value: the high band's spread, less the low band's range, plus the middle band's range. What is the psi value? 3.9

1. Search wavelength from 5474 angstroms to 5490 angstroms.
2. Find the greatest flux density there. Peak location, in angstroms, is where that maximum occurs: 5488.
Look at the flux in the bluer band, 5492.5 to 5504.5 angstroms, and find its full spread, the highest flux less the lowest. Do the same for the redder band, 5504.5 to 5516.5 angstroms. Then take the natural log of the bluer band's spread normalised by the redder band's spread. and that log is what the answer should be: -2.3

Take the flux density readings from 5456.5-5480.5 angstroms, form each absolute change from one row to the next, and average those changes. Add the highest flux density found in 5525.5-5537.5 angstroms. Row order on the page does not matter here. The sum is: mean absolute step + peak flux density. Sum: 22.4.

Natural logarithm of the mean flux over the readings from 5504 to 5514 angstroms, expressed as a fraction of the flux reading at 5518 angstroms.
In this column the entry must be -0.13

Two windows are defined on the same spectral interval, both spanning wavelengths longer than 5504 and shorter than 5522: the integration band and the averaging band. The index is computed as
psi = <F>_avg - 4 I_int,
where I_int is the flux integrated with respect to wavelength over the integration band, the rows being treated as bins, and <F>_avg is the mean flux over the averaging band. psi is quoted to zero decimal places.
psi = -1503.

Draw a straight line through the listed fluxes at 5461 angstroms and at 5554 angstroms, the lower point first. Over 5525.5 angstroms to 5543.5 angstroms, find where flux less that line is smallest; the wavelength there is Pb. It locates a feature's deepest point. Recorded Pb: 5527 angstroms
